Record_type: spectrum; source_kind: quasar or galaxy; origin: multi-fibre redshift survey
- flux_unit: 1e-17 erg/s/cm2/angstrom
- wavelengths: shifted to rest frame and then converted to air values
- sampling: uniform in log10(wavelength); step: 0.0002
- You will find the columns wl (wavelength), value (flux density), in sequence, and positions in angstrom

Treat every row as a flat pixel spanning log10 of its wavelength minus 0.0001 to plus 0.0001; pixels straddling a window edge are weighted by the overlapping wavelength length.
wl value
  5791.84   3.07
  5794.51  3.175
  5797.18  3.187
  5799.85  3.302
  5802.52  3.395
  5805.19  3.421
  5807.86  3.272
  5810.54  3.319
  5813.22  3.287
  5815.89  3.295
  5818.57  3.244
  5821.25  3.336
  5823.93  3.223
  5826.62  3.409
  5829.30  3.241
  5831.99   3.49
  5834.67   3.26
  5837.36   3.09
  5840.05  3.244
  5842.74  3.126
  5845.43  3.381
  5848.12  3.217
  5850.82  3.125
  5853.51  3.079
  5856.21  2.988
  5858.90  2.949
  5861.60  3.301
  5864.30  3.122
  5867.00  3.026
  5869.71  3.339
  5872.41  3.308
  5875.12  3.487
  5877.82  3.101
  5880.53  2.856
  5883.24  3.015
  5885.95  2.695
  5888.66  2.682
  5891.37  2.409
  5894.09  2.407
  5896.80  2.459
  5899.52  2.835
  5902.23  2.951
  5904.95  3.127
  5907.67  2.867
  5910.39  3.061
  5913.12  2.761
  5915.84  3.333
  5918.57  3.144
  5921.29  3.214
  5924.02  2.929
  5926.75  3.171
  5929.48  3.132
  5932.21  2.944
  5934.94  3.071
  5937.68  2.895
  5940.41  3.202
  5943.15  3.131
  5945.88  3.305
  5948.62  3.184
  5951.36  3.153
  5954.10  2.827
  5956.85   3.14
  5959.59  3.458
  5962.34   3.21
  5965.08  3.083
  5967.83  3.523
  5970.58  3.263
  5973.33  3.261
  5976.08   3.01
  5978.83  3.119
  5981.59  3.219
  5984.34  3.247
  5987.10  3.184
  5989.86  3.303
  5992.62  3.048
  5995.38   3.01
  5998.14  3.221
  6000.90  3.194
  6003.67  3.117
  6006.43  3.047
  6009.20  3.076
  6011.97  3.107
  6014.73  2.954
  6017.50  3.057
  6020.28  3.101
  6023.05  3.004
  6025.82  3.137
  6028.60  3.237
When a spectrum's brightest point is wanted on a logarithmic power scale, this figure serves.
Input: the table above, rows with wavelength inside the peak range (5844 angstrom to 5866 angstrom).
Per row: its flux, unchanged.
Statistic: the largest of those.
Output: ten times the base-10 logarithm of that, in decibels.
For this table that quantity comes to 5.29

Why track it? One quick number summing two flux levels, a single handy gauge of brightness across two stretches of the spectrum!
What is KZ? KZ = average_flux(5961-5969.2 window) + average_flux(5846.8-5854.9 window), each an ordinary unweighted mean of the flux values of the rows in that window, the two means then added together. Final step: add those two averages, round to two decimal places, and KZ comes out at 6.41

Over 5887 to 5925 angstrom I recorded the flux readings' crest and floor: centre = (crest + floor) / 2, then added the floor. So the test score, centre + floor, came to 5.3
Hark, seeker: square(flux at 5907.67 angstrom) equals 8.2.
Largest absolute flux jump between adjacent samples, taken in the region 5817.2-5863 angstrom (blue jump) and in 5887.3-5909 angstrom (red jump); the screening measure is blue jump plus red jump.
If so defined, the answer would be 0.73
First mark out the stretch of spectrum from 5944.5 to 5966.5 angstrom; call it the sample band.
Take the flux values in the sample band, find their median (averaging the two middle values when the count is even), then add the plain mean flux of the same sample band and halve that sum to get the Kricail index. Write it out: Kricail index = 3.17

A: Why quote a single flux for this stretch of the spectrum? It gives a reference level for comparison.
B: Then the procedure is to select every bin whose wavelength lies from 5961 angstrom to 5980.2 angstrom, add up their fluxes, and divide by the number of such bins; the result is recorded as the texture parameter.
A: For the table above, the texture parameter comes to 3.21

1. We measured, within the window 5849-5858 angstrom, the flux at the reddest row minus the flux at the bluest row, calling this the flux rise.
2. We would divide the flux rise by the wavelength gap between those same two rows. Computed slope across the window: -0.025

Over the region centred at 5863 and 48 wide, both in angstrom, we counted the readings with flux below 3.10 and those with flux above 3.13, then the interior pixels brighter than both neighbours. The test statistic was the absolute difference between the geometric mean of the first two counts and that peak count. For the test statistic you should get 2.0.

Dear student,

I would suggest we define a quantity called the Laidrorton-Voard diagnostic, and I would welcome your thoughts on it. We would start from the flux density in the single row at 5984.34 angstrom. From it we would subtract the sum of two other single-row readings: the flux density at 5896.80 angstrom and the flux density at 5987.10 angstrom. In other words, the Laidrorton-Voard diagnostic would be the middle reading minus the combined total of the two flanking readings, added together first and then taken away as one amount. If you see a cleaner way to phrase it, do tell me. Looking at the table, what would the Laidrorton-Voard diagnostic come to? -2.40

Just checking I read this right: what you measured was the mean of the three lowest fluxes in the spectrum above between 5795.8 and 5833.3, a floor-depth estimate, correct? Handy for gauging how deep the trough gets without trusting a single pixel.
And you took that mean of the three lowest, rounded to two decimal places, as 3.22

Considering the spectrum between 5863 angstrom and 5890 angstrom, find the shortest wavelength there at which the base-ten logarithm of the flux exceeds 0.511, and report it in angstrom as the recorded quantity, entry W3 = 5869.71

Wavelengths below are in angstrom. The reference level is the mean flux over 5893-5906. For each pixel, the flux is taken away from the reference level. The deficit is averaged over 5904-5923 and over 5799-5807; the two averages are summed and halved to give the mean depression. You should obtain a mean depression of -0.5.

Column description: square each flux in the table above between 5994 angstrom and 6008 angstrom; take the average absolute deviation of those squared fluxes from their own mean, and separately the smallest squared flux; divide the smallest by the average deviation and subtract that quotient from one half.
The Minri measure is -20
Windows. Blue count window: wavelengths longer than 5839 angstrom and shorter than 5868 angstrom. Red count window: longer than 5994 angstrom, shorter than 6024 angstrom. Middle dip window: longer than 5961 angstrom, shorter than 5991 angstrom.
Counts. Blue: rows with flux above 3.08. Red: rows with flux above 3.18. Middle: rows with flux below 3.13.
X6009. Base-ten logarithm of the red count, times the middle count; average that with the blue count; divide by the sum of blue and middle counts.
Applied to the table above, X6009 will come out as 0.40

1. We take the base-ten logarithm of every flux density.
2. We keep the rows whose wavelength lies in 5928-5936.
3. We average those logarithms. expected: 0.484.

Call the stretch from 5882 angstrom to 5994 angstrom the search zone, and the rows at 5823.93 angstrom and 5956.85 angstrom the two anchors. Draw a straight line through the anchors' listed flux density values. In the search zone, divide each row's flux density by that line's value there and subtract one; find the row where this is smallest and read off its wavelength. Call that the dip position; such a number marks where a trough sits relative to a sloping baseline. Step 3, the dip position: 5894.09 angstrom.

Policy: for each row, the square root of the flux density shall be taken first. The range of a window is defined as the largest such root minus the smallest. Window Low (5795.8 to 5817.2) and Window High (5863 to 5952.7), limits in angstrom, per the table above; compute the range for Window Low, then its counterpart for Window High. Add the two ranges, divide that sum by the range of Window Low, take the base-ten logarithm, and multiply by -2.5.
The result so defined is -1.9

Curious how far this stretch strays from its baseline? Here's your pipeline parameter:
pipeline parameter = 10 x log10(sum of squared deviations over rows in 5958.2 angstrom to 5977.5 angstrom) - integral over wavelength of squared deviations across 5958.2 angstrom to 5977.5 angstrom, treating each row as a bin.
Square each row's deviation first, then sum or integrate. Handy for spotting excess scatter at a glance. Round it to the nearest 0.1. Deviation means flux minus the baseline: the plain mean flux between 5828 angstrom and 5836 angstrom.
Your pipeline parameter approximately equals -6.8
